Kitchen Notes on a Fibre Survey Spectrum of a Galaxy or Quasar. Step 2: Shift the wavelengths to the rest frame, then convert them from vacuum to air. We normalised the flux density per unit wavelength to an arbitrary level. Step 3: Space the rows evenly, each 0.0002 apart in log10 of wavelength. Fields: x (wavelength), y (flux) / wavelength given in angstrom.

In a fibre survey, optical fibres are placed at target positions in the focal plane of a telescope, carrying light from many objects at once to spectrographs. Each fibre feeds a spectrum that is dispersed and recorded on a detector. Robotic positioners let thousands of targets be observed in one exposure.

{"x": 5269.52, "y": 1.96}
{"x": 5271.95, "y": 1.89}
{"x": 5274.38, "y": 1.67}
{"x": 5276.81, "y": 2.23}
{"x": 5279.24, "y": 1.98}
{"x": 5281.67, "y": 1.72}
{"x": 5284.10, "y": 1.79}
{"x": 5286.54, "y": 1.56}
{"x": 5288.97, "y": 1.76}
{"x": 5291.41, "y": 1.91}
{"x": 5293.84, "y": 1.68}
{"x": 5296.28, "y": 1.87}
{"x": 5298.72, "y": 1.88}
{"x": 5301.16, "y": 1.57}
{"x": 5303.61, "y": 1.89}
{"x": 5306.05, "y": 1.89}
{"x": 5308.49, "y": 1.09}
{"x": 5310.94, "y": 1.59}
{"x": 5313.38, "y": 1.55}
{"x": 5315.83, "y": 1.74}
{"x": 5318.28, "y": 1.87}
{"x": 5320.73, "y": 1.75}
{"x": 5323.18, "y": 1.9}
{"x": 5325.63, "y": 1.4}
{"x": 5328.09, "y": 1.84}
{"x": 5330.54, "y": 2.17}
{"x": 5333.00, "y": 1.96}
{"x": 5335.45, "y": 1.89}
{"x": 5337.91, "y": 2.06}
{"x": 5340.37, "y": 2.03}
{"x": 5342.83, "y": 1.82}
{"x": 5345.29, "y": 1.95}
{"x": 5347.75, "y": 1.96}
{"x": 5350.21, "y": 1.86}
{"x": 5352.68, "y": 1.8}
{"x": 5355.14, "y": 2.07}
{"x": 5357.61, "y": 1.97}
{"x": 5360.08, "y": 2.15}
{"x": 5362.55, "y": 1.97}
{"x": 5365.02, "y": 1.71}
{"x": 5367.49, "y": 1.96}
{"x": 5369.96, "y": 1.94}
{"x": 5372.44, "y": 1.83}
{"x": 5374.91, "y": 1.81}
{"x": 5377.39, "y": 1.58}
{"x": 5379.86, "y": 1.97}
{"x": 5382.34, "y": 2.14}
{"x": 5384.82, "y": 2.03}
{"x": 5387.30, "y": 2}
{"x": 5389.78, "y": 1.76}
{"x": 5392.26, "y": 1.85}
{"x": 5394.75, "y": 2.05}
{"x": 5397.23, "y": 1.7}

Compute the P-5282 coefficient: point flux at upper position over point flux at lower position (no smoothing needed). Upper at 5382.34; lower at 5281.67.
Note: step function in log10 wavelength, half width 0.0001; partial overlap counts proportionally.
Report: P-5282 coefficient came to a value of 1.24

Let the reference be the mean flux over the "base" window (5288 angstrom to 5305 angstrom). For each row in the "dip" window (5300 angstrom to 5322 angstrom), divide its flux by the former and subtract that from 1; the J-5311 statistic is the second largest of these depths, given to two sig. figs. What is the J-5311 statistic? 0.14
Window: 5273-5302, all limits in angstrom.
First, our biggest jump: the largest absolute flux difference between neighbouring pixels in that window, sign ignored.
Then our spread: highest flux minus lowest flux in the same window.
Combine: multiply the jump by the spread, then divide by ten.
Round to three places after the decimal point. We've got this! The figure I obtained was 0.038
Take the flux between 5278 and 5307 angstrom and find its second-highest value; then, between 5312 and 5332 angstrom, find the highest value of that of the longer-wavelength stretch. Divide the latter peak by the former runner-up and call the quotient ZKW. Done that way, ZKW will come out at 1.14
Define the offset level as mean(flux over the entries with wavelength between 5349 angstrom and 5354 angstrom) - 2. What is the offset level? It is -0.17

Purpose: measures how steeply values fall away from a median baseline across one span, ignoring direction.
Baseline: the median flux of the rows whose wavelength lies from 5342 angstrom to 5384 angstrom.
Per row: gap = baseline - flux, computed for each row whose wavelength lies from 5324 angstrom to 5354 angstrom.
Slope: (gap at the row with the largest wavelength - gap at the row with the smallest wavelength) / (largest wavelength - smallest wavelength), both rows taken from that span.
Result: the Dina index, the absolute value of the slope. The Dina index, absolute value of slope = 0.015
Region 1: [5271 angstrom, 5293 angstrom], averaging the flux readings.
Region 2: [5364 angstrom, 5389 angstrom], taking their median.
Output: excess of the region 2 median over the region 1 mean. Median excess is 0.12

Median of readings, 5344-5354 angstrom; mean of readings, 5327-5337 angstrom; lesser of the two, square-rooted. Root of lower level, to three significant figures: 1.38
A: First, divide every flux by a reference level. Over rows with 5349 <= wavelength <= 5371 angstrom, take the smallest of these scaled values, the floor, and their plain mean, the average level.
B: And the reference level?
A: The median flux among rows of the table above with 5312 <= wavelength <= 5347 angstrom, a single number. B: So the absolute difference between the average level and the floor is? 0.12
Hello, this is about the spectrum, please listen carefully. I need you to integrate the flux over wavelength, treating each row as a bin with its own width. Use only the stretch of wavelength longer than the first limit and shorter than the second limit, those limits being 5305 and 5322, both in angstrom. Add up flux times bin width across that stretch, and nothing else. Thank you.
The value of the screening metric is 28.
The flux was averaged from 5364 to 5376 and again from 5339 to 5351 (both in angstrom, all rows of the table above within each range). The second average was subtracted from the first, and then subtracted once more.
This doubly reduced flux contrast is -2.0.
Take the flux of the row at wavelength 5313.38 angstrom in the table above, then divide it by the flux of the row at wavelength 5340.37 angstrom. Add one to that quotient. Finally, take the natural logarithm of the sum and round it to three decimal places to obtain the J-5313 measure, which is 0.567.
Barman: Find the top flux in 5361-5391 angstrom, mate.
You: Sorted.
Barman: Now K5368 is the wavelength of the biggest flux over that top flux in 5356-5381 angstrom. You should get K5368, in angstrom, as 5360.08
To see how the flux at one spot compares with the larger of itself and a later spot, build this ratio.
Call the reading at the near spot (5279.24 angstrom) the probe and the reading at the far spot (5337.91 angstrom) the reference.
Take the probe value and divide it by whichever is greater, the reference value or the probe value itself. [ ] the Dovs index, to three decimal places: 0.961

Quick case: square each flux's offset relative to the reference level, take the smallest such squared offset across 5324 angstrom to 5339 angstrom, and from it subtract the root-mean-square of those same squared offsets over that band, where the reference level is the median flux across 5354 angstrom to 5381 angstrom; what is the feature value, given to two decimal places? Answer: -0.13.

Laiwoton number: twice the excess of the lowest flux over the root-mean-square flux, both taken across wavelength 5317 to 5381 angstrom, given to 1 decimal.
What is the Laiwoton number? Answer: -1.0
